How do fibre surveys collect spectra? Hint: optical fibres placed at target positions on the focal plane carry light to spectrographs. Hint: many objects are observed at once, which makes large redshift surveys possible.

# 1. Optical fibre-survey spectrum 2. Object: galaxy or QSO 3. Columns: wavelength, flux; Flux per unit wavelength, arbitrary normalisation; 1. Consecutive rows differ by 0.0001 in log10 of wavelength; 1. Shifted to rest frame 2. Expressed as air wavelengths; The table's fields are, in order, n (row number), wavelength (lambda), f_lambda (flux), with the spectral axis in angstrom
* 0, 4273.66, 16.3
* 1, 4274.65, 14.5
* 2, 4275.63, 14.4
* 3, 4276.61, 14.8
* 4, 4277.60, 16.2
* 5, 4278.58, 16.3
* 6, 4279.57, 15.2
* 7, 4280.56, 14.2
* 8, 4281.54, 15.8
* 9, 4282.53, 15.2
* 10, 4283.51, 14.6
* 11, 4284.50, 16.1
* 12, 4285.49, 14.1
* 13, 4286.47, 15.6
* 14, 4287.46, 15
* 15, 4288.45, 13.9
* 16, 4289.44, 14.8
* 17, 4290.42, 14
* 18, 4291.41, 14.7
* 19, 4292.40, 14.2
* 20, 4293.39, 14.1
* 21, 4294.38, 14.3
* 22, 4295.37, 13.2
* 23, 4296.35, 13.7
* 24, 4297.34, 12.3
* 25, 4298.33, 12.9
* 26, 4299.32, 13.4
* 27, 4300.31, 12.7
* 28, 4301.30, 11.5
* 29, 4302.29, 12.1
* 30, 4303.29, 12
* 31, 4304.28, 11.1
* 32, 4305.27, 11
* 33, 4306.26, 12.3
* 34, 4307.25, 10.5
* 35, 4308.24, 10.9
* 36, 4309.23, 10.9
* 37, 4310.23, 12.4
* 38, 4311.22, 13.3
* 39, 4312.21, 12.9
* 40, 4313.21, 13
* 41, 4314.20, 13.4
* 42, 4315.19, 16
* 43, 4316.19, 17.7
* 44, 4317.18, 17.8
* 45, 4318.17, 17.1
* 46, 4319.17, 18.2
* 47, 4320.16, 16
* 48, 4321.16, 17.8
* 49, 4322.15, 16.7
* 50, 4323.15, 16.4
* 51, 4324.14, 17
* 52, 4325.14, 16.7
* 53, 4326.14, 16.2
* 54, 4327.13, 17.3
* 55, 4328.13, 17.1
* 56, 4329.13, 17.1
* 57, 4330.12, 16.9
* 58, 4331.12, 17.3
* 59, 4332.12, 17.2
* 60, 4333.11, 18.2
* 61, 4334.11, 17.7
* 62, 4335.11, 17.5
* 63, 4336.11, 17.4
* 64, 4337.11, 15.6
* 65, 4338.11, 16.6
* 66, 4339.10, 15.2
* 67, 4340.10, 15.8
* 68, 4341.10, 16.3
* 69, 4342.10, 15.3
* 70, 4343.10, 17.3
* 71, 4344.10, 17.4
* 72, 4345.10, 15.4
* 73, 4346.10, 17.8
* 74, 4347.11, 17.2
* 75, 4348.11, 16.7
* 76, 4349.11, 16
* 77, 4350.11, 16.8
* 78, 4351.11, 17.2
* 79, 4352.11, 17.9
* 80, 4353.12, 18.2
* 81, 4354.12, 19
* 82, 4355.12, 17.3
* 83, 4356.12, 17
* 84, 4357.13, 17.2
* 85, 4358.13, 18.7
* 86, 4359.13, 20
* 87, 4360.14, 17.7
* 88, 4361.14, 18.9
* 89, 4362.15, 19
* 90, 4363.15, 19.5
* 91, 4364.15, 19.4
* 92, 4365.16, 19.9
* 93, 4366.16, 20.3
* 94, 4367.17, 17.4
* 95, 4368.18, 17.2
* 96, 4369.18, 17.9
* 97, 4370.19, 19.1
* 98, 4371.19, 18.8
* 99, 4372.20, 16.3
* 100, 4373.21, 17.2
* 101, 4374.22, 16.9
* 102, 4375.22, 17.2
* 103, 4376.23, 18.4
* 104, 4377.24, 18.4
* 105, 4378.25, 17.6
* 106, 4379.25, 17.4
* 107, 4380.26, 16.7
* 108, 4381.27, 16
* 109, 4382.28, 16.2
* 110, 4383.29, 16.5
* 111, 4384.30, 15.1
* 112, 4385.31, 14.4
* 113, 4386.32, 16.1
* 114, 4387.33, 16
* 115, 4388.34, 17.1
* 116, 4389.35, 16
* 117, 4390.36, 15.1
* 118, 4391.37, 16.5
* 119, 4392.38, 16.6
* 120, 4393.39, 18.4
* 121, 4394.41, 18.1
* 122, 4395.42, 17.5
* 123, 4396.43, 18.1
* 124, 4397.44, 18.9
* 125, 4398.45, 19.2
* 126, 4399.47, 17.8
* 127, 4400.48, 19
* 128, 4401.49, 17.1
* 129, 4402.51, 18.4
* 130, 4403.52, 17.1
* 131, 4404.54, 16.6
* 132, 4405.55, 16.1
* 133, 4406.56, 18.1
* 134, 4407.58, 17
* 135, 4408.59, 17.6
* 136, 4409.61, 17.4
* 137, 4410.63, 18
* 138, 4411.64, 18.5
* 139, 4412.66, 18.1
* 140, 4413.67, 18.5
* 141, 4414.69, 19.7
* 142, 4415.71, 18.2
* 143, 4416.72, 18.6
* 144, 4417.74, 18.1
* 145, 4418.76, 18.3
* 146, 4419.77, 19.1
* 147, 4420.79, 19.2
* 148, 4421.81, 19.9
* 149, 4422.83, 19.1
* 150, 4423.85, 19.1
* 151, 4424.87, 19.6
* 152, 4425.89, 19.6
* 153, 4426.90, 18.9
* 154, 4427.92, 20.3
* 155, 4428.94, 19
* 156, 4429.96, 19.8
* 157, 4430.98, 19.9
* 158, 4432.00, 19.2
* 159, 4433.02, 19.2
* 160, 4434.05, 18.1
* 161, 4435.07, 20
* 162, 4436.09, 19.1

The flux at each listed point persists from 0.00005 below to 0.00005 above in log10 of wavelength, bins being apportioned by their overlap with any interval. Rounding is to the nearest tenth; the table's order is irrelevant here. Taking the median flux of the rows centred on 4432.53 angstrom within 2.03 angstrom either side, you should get 19.2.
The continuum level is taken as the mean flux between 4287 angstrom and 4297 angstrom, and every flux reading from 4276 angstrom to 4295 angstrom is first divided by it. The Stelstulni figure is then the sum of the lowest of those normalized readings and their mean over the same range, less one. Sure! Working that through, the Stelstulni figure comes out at 1.03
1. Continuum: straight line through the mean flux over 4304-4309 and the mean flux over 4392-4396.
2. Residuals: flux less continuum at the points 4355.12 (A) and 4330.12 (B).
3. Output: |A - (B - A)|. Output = 1.1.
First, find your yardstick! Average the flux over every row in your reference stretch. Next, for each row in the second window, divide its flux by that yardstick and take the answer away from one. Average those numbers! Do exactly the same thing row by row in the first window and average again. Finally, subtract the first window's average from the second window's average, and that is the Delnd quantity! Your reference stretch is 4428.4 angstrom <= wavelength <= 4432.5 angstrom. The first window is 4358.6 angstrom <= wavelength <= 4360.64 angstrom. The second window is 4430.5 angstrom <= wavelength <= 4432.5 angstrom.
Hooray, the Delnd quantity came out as -0.036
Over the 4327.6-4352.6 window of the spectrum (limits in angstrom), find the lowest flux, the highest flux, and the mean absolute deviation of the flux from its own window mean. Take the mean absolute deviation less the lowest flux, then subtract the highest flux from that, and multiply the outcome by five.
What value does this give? -164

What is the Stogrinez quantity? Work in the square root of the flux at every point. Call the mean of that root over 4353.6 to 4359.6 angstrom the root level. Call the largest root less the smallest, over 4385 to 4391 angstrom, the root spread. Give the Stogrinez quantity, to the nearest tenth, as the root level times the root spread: 1.5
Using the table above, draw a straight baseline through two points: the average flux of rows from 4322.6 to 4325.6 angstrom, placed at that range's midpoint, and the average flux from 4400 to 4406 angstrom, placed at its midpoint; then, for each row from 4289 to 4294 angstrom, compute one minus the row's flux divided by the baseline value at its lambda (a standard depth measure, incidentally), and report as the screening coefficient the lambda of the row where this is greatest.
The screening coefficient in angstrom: 4290.42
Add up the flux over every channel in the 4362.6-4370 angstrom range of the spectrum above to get 132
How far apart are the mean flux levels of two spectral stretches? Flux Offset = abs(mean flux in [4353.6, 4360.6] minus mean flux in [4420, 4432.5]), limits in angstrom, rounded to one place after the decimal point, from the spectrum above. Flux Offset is 1.3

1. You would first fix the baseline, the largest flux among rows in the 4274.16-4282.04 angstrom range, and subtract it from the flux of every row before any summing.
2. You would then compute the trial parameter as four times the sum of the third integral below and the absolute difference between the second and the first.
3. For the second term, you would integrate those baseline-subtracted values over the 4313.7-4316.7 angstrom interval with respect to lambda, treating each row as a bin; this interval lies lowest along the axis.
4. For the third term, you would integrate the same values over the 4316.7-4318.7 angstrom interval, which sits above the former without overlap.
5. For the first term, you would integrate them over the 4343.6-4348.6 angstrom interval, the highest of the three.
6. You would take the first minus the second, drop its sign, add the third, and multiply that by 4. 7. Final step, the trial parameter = 28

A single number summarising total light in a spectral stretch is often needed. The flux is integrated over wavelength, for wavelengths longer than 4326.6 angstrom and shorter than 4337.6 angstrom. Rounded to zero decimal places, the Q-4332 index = 189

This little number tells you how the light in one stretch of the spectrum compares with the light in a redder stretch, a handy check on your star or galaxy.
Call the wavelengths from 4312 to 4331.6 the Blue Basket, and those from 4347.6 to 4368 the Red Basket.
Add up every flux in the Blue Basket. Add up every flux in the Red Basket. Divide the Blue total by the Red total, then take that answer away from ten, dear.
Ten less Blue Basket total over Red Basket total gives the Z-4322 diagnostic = 9.10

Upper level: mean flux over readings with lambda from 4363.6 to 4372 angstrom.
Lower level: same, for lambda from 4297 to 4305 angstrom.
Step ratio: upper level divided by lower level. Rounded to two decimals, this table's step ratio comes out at 1.53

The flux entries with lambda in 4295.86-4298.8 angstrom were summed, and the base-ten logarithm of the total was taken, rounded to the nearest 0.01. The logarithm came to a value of 1.59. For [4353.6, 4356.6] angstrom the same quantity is 1.73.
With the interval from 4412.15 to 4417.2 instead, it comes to 1.97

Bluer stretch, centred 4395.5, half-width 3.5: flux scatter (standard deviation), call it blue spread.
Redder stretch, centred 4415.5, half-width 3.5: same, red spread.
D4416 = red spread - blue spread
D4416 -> -0.3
